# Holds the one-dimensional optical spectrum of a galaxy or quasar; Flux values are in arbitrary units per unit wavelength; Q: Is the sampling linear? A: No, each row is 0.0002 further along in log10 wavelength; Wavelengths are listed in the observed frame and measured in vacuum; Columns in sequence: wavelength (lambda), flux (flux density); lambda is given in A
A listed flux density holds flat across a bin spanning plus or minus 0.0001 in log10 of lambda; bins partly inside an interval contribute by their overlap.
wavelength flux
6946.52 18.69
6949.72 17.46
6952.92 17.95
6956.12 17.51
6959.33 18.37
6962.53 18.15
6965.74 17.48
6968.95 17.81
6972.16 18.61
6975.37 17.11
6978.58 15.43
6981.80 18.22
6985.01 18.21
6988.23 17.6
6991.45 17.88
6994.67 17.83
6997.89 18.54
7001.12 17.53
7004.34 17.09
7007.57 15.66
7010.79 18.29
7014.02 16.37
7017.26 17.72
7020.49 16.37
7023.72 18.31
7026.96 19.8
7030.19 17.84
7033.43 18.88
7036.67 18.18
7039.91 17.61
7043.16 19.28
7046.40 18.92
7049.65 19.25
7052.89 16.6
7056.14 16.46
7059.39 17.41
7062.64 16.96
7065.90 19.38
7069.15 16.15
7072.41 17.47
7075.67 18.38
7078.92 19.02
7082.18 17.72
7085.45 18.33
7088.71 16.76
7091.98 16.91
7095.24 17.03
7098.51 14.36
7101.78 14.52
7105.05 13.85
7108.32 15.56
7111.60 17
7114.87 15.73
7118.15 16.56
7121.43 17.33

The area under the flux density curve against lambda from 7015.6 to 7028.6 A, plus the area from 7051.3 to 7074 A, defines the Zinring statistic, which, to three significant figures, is 625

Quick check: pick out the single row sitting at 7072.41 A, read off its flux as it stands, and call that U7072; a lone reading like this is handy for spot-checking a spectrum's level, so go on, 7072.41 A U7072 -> 17.47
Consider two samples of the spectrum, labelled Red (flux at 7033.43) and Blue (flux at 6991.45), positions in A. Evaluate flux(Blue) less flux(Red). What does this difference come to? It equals -1.0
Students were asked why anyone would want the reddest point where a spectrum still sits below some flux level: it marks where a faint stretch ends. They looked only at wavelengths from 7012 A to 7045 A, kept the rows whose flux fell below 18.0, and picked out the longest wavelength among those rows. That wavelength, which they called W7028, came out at 7039.91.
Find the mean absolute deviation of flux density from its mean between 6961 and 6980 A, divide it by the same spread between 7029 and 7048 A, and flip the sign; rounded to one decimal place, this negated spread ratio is -1.3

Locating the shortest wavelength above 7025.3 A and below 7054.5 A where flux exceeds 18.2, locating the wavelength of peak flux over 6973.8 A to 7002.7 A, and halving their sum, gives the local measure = 7012.4 A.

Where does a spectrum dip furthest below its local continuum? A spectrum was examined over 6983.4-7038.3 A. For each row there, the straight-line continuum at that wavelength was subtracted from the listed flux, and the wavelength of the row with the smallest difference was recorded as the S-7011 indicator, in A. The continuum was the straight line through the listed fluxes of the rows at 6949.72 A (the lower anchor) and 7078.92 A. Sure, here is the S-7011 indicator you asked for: 7007.57 A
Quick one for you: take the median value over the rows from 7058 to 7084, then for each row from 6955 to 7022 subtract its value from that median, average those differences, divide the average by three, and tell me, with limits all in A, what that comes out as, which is 0.03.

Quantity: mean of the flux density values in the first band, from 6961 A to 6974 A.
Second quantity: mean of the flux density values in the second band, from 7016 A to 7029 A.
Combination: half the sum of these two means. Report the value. 18.0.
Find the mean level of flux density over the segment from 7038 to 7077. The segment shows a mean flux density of 17.8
